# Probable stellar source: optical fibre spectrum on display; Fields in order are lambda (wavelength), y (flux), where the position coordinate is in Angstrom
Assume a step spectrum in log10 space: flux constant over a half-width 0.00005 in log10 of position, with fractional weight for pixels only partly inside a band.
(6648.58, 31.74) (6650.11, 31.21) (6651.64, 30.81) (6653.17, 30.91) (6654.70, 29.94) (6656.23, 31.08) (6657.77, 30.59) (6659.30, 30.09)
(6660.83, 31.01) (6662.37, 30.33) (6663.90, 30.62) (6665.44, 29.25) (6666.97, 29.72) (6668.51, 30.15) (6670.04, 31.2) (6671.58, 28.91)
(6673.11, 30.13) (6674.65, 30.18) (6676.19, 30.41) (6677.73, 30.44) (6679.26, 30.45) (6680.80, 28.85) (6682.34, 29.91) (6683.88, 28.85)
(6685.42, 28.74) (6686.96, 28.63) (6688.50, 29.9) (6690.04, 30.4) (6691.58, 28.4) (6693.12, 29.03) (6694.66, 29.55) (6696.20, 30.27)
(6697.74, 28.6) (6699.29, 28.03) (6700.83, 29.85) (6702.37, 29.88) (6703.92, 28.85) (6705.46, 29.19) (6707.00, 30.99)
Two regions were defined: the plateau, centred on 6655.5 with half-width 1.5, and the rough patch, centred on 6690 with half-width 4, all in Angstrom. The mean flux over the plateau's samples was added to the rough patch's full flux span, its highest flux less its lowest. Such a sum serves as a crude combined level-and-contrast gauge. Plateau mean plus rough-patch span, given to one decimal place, 32.5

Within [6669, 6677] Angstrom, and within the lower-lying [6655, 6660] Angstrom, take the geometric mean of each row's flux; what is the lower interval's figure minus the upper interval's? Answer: 0.43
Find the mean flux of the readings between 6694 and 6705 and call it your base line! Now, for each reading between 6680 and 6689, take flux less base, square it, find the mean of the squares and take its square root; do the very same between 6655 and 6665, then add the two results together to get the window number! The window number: 1.9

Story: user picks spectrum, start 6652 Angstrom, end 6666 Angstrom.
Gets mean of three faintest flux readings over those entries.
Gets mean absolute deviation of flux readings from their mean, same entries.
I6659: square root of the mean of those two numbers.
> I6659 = 3.89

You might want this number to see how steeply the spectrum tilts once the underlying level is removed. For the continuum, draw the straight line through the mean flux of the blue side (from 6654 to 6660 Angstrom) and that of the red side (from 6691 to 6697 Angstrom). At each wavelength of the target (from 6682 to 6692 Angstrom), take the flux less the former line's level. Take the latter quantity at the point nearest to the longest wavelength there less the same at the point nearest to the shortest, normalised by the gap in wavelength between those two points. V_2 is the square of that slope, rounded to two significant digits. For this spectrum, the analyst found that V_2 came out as 0.018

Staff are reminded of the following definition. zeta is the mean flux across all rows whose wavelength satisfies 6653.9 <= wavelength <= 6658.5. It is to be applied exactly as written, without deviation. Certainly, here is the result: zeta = 30.5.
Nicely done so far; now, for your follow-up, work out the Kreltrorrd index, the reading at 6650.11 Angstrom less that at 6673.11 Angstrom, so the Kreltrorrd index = 1.1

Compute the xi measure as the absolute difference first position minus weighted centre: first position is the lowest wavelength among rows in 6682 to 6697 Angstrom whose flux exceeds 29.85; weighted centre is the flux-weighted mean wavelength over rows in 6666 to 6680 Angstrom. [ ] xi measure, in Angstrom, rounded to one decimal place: 9.2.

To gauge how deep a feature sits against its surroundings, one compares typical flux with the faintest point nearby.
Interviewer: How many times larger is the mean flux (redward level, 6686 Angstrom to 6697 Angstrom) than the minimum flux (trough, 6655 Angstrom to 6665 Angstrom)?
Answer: 0.98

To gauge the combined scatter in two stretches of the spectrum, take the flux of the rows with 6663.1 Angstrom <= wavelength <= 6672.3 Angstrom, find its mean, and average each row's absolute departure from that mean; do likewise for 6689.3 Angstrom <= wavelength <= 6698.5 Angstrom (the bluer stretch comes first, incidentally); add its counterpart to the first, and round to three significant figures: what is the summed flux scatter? 1.38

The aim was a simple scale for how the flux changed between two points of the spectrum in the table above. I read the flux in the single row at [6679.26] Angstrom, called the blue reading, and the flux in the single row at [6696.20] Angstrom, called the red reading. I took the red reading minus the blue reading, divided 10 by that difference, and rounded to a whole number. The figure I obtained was -56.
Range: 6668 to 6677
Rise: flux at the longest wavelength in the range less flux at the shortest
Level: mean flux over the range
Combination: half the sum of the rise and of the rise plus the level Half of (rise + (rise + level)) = 15.3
